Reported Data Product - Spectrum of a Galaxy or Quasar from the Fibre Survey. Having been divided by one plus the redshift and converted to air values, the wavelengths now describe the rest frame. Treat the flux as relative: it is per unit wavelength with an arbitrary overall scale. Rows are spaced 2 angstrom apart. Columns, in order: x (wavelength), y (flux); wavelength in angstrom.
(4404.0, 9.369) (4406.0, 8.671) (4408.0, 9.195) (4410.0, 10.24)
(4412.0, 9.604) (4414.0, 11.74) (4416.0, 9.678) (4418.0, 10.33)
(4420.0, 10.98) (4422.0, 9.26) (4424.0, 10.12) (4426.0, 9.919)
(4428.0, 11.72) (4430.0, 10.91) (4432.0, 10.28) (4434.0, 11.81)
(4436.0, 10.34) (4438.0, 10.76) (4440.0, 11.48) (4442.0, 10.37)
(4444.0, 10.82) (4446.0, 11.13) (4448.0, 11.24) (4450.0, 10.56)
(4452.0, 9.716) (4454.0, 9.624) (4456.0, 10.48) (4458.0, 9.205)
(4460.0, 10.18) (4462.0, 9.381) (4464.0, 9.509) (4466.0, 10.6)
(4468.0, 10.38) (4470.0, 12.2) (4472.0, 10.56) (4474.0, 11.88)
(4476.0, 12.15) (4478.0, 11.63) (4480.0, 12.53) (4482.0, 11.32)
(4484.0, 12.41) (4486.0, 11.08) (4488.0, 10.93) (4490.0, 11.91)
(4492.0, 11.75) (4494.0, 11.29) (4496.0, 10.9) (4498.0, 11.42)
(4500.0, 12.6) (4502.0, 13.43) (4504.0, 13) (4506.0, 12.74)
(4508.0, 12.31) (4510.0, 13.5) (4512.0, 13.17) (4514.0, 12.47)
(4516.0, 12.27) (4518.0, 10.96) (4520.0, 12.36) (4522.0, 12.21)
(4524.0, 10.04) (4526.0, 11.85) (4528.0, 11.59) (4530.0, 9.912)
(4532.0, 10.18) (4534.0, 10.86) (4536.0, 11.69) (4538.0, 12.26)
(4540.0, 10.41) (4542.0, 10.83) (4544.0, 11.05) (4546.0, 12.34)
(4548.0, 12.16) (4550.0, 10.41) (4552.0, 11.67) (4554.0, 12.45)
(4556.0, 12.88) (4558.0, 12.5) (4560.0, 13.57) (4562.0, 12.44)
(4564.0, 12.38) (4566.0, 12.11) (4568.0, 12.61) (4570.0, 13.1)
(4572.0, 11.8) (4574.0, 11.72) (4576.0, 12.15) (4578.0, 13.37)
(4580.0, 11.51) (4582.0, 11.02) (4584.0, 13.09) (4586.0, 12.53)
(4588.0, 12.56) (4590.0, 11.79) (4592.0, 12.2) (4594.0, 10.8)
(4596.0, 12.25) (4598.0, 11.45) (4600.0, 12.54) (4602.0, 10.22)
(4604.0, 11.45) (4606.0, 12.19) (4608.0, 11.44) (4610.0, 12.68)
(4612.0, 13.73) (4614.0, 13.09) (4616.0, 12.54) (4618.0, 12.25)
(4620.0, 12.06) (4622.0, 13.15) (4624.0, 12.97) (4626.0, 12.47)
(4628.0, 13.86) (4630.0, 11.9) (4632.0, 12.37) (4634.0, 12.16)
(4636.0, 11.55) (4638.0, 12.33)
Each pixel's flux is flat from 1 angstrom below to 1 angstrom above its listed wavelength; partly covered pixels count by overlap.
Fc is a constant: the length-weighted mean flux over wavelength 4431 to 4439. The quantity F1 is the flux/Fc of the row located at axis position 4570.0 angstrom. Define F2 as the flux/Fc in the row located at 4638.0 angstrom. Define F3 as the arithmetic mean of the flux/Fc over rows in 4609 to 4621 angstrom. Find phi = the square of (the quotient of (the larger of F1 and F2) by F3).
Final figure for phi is 1.1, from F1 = 1.21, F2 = 1.14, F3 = 1.18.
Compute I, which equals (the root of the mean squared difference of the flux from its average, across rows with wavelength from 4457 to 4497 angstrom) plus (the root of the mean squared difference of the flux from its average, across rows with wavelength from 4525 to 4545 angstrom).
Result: 1.71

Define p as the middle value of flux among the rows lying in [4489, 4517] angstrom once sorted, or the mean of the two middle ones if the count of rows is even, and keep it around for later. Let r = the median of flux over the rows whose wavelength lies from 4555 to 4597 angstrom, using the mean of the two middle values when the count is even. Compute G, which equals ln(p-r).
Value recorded -4.6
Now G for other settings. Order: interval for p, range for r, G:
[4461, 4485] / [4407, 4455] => 0.1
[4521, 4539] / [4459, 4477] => 0.0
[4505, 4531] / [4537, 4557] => -1.0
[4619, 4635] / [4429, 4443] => 0.5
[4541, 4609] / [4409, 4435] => 0.6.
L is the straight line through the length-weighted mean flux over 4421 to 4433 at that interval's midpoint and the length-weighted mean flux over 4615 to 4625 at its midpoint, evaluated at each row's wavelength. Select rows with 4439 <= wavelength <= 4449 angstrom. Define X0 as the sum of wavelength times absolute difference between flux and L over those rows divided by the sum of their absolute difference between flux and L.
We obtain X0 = 4443.8 angstrom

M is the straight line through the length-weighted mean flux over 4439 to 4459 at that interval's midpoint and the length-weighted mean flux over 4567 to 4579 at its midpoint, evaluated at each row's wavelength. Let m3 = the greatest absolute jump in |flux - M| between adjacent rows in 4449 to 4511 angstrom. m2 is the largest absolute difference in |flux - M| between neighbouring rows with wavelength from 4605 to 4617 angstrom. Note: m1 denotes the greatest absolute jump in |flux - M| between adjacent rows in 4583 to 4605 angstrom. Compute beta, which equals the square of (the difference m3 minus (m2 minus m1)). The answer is 6.3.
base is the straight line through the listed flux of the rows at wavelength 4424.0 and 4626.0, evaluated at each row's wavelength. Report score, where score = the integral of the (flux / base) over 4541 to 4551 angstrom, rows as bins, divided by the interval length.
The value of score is 0.98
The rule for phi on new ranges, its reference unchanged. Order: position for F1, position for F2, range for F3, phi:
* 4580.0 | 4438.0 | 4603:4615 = 0.9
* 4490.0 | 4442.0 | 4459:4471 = 1.3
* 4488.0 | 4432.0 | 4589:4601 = 0.9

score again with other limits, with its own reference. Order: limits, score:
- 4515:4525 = 1.03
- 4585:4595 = 0.99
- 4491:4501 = 1.06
